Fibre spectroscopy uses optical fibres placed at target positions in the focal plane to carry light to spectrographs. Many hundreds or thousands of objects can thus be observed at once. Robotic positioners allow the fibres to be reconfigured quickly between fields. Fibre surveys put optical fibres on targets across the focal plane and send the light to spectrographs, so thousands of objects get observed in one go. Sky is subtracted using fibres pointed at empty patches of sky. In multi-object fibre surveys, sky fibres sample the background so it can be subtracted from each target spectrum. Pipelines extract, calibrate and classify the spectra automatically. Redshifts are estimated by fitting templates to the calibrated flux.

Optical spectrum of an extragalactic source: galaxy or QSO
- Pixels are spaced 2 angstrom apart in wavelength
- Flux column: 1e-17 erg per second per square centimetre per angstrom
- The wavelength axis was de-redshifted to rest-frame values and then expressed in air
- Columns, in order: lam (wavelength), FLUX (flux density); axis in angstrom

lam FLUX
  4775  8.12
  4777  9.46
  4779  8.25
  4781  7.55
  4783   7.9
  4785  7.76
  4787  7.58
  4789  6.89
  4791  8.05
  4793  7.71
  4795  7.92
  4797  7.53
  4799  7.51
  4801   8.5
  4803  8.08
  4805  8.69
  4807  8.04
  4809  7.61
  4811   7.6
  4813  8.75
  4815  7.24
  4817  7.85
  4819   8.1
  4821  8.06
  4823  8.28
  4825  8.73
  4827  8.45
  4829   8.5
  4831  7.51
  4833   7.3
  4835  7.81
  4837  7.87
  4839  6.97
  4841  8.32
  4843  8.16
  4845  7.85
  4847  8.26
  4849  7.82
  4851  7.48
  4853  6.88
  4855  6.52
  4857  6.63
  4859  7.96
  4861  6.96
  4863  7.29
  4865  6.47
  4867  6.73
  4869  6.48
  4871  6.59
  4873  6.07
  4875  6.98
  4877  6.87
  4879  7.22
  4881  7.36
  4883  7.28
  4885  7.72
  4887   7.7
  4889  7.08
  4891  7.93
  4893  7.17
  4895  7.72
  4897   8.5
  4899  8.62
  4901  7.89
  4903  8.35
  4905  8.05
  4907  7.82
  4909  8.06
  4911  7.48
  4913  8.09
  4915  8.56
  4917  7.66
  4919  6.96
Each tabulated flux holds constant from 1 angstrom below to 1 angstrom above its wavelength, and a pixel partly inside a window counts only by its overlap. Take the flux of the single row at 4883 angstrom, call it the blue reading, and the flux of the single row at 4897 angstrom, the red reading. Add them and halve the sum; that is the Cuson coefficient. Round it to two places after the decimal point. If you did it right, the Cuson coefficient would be 7.89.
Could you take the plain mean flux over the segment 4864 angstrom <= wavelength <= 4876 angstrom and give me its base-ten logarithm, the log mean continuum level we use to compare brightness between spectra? 0.82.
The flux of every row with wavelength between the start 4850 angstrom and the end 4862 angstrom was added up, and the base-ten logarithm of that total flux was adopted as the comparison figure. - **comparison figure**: 1.63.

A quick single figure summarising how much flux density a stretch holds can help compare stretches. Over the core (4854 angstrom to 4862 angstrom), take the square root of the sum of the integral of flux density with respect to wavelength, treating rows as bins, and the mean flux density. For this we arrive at 7.95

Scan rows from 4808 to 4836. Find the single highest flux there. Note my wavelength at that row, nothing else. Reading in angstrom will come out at 4813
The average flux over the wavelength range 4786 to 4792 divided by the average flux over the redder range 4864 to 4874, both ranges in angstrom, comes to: 1.16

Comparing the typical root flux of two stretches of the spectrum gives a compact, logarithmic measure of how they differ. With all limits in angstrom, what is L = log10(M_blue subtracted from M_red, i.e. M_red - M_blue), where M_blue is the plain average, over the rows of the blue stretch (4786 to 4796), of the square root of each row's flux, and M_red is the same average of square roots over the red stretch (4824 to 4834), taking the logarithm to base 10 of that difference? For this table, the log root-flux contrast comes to -1.1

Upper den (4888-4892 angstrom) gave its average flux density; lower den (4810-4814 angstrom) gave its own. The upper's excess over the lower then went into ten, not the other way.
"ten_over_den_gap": -15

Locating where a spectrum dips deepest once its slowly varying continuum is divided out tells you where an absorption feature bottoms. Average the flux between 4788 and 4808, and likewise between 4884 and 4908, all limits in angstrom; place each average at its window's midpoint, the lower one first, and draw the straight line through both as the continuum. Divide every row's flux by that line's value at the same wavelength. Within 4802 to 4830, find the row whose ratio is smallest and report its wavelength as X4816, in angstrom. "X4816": 4815 angstrom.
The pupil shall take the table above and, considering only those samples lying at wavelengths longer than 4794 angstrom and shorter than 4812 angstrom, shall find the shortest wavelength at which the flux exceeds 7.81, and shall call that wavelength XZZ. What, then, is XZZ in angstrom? 4795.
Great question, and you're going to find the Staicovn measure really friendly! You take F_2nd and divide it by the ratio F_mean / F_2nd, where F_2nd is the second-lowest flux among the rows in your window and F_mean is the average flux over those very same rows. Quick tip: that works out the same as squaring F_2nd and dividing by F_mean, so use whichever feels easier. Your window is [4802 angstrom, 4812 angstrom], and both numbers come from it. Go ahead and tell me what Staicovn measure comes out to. 7.24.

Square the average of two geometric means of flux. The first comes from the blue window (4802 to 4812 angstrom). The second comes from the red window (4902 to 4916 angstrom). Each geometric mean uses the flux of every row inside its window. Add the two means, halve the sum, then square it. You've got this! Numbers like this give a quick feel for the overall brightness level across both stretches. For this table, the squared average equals 64.4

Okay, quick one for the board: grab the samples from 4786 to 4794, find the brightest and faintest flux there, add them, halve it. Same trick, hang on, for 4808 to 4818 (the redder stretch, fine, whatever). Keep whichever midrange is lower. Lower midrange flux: 7.5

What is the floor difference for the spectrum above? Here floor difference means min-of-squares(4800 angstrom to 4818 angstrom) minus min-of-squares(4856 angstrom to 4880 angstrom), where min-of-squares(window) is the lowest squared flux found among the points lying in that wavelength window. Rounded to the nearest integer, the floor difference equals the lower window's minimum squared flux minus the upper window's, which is 16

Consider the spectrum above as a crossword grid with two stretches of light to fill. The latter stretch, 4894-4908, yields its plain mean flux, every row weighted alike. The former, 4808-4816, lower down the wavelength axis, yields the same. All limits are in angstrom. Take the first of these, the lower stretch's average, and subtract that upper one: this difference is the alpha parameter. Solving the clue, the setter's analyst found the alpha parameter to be -0.34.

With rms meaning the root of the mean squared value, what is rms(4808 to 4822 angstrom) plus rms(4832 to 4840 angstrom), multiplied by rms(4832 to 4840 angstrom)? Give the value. 115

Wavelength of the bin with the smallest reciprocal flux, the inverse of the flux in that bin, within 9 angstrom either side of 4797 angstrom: 4805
